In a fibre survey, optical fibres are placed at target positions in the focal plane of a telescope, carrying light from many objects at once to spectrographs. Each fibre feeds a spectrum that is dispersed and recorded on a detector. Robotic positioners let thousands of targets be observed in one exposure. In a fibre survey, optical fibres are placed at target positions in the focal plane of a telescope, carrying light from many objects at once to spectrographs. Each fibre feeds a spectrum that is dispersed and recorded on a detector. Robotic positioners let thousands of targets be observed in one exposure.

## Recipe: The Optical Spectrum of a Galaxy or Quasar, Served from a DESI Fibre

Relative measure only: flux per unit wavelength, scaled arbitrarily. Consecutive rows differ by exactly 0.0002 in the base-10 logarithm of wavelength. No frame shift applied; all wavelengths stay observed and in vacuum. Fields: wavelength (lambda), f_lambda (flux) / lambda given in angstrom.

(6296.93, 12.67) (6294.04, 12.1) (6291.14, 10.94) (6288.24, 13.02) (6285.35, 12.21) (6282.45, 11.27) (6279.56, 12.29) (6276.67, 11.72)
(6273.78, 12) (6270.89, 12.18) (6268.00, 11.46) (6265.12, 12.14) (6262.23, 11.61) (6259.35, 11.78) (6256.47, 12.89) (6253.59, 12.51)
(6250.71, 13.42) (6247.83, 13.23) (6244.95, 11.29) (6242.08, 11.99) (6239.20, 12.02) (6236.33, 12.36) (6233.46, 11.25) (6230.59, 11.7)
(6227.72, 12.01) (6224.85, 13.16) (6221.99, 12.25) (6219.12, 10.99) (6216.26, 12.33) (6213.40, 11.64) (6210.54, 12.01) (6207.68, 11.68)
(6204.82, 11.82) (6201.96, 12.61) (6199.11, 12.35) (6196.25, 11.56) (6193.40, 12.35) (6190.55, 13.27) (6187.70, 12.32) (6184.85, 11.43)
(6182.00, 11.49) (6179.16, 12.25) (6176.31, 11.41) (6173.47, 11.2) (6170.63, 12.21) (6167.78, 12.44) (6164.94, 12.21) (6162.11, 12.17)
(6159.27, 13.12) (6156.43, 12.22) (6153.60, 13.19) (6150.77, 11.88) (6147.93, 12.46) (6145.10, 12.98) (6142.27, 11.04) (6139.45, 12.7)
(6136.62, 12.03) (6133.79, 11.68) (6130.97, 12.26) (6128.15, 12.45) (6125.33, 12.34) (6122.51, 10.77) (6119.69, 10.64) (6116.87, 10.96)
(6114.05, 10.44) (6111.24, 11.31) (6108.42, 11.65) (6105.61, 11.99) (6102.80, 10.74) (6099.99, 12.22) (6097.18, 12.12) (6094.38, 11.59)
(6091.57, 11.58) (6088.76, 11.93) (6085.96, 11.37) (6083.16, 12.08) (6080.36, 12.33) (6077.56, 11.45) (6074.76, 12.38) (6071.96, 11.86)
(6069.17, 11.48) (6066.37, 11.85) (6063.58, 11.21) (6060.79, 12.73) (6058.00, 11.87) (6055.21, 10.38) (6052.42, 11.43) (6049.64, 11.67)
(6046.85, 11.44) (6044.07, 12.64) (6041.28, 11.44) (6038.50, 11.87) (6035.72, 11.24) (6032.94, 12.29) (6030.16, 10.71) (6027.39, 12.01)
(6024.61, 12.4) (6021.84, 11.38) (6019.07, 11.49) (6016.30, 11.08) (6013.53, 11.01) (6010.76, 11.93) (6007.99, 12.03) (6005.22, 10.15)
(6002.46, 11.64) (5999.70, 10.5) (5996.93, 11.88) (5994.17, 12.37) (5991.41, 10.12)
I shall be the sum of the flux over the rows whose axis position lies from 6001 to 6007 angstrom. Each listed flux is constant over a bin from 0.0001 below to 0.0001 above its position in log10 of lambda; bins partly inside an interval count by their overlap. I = 22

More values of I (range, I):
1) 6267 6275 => 36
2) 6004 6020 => 68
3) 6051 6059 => 34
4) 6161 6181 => 84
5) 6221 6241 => 85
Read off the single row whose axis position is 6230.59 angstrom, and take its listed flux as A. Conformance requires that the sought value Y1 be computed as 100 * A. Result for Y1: 1170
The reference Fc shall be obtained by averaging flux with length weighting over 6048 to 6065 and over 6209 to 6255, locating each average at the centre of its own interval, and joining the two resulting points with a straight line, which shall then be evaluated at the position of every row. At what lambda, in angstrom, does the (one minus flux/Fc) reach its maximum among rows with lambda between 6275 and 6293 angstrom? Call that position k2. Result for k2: 6291.14 angstrom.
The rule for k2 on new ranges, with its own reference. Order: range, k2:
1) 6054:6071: 6055.21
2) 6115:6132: 6119.69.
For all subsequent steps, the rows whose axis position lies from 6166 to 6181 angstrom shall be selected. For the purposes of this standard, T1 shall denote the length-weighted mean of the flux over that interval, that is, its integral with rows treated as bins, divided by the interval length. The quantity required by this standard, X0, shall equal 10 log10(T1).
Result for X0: 10.8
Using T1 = 11.9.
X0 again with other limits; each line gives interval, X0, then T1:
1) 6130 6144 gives 10.8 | 12.0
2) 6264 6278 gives 10.8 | 11.9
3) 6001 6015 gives 10.5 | 11.3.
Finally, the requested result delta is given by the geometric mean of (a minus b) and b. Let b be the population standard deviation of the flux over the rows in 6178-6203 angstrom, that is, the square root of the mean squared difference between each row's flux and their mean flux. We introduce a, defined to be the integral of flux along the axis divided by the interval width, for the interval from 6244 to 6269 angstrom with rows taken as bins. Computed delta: 2.58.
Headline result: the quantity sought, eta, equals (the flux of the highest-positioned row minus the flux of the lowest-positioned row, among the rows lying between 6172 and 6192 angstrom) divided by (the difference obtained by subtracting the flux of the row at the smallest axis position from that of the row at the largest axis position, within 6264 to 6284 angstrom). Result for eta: -2.4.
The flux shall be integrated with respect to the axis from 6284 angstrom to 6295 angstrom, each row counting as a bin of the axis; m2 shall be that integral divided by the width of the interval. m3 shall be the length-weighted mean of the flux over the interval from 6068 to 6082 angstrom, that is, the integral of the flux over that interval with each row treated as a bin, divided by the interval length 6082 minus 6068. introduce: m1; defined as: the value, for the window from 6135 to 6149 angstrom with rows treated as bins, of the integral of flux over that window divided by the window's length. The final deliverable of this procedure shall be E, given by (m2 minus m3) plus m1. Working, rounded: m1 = 12.23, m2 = 12.1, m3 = 11.9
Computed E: 12.4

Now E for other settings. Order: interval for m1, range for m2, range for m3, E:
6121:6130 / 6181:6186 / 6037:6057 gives 11.8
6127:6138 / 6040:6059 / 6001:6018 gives 12.3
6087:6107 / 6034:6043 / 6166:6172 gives 11.0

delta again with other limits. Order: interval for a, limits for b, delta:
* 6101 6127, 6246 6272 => 2.65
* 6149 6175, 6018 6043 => 2.45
